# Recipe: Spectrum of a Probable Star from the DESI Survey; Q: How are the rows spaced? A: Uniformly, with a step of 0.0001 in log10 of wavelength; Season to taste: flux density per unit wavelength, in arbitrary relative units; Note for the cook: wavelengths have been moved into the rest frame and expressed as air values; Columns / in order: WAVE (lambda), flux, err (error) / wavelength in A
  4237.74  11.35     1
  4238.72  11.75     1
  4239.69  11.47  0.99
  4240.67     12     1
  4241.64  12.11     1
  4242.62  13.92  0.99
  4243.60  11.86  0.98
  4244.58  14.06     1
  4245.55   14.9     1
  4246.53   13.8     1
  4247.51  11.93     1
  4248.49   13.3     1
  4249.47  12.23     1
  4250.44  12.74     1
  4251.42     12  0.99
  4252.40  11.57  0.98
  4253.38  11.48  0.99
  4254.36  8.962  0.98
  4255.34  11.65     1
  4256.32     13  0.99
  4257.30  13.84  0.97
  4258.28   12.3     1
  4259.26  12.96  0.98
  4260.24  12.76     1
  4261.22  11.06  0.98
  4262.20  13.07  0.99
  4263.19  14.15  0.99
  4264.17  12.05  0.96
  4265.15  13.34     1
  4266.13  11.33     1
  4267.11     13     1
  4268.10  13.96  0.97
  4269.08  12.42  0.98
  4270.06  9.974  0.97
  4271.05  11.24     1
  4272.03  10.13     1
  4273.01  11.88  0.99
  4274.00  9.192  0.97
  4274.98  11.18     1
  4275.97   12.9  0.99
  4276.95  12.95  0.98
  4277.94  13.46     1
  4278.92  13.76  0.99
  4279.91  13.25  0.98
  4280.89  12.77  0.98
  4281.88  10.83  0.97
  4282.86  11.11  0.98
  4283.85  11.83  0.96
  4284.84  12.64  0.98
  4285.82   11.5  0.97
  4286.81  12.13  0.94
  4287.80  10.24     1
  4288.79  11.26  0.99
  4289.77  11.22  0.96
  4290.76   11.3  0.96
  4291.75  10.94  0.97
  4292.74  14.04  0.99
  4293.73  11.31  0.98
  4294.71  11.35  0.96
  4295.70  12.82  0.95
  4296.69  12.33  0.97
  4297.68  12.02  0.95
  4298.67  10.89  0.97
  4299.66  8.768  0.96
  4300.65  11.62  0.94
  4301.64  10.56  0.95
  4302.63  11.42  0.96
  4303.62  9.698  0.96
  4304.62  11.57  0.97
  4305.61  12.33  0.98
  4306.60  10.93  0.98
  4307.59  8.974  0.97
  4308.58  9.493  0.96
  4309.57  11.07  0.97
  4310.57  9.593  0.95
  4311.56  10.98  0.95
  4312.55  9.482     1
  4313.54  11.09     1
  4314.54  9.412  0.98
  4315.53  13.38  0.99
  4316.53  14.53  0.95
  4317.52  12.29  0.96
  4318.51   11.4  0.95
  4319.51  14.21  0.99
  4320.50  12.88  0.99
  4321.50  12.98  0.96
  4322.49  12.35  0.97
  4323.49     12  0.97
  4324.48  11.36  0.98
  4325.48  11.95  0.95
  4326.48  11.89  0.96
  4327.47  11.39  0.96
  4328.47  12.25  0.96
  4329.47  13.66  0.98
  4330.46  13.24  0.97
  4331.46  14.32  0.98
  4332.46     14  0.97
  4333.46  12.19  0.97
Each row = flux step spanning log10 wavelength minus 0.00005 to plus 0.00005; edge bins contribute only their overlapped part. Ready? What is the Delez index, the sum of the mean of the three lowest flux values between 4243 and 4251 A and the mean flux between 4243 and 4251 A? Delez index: 25.1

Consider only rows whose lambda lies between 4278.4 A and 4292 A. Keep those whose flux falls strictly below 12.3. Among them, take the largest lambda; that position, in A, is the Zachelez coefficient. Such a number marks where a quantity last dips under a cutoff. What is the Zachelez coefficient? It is 4291.75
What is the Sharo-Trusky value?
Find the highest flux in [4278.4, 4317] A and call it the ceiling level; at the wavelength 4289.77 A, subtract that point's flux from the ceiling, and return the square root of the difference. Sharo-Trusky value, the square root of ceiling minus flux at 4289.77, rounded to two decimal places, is 1.82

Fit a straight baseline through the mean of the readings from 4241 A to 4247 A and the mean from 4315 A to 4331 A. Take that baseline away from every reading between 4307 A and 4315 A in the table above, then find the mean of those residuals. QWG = -2.7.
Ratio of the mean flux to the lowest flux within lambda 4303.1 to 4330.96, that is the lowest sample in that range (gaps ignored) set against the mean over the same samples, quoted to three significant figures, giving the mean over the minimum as 1.30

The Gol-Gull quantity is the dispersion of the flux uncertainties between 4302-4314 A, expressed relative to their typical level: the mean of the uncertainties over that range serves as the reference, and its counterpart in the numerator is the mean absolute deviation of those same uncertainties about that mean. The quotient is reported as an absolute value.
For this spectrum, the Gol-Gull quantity 0.013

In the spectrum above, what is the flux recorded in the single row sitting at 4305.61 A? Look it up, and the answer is 12.33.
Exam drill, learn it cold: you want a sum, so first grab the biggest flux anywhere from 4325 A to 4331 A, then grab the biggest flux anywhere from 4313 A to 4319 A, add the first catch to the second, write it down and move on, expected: 28.2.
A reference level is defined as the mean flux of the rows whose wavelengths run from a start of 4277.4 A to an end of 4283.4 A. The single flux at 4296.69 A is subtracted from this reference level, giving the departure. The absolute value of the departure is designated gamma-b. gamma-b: 0.20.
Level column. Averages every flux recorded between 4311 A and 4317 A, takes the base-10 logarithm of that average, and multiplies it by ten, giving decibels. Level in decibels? 10.6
